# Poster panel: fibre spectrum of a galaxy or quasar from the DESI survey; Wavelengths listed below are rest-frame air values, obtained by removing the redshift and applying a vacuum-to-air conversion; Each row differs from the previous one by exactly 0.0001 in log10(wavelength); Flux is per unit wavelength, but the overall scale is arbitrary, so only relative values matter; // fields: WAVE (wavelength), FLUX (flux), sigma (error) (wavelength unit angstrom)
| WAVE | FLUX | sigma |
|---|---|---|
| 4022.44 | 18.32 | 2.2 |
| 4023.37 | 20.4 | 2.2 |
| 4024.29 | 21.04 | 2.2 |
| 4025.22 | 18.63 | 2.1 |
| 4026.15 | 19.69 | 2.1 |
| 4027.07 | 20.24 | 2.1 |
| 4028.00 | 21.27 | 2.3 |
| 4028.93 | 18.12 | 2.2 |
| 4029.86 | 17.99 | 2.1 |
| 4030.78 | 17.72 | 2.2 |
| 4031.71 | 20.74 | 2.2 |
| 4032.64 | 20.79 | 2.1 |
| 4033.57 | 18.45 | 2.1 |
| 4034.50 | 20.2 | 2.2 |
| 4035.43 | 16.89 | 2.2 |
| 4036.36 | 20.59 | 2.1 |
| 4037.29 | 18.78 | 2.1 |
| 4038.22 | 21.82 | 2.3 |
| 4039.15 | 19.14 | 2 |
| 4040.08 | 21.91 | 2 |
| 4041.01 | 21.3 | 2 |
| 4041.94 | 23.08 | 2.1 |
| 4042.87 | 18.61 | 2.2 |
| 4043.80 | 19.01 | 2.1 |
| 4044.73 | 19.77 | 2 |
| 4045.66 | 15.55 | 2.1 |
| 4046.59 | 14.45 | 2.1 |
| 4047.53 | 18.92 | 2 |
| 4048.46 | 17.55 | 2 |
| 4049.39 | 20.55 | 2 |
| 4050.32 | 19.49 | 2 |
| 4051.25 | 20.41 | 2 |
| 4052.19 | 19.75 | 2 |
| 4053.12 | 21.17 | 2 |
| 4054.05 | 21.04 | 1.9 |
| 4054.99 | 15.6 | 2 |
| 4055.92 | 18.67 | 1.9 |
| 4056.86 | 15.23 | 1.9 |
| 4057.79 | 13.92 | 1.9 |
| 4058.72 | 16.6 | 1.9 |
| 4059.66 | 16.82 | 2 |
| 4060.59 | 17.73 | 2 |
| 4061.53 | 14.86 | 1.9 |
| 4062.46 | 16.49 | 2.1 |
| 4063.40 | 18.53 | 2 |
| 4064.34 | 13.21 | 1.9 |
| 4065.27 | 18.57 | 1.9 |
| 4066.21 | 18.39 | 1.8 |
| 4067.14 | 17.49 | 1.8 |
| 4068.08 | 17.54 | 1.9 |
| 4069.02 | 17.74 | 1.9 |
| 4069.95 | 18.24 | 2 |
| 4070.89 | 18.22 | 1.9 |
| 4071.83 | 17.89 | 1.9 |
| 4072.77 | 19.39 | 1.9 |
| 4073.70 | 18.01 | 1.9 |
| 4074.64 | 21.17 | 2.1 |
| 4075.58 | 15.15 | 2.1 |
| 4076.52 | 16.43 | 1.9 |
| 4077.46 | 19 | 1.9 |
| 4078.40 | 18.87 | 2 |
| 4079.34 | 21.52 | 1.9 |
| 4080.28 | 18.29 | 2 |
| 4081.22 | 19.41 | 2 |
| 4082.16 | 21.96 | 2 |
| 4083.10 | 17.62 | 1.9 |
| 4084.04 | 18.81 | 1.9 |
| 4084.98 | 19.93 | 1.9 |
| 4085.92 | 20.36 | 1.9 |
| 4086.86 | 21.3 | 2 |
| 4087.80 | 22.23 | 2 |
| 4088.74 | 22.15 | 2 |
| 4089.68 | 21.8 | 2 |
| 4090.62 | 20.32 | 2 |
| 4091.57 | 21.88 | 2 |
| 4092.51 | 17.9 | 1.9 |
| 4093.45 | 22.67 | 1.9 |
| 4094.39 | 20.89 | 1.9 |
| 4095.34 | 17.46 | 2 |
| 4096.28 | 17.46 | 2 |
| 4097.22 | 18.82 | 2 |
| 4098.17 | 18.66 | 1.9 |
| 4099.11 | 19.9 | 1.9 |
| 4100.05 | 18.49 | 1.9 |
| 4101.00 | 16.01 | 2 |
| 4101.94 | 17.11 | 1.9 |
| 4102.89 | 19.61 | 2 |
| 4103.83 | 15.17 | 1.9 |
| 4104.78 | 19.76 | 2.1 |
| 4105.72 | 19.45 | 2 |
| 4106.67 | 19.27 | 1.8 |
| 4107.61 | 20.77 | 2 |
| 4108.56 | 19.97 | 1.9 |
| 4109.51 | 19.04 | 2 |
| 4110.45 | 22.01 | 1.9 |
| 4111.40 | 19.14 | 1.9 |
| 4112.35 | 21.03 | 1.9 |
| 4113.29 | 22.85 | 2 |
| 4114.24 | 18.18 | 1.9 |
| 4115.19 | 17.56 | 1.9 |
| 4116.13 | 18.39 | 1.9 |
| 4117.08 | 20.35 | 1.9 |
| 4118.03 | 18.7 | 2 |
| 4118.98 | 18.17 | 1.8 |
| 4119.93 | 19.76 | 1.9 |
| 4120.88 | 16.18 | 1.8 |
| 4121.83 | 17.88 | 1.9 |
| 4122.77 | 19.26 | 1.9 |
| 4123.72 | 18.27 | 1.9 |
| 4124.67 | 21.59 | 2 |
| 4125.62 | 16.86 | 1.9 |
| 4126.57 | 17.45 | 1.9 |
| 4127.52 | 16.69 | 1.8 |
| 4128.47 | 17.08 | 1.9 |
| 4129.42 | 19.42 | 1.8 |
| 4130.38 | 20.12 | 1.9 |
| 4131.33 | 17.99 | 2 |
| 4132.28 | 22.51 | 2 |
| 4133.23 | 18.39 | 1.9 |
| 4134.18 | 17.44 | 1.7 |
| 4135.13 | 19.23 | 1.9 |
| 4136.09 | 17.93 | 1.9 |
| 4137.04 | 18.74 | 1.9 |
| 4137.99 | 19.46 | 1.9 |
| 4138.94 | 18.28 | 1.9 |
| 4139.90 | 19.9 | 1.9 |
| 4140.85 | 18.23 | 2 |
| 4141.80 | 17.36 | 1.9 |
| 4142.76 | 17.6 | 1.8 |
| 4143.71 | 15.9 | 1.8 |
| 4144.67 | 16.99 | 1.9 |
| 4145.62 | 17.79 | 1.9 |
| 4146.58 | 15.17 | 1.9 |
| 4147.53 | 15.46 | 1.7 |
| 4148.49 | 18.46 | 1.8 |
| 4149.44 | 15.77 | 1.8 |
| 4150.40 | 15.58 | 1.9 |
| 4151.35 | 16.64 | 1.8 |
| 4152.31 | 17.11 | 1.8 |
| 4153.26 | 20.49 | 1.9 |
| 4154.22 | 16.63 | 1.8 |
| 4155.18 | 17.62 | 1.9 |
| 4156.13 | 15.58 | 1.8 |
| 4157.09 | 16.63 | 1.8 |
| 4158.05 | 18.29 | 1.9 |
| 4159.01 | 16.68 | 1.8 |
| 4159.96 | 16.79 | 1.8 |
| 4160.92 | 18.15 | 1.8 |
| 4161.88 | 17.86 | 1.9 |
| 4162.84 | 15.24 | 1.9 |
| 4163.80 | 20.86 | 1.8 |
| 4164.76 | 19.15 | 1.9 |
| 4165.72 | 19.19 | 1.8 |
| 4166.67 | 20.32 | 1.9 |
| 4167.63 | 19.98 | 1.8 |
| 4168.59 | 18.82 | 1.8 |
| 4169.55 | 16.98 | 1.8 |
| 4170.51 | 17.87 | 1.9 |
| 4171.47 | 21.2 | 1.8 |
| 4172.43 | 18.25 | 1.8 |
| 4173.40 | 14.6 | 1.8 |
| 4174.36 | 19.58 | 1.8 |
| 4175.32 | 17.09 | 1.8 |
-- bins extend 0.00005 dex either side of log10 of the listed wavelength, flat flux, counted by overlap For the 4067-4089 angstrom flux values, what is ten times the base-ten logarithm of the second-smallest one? 12.2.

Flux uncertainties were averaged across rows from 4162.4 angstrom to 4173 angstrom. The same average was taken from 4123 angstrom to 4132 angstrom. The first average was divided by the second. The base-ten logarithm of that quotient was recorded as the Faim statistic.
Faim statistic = -0.015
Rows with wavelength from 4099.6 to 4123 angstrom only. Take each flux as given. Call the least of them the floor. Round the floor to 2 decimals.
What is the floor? 15.17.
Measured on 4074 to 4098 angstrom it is 15.15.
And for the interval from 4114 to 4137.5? 16.18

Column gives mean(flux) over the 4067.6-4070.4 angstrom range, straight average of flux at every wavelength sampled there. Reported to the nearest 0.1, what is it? 17.8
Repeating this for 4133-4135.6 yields 18.4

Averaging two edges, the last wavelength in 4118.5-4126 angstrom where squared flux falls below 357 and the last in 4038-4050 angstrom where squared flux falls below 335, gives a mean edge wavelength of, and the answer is 4087.0 angstrom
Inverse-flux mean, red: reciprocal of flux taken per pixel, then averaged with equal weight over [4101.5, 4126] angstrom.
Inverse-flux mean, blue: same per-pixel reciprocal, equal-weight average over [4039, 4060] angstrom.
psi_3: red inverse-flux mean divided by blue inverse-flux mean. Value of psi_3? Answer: 0.97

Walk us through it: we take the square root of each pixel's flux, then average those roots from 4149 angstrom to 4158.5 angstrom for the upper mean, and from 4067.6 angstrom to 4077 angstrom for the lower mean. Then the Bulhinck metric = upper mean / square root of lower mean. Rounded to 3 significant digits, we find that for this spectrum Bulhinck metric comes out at 2.00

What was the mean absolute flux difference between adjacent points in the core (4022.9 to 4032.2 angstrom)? 1.4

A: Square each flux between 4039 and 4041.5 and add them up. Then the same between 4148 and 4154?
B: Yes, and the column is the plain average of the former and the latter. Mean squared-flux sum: 1561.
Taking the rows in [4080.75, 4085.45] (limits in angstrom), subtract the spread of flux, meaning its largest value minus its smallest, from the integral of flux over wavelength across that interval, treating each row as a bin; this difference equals 87.5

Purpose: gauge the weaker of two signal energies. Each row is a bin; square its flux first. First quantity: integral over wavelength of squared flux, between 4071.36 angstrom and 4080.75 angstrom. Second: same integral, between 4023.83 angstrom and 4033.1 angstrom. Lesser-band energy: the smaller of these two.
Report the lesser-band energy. 3269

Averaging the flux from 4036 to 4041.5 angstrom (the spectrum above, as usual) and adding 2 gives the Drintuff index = 22.6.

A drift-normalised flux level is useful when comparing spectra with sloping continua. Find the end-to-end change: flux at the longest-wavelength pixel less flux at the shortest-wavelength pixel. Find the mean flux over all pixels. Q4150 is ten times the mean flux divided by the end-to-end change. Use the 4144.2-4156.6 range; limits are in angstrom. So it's -120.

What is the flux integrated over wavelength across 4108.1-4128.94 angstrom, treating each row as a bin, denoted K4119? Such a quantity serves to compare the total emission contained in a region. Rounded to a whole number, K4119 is 395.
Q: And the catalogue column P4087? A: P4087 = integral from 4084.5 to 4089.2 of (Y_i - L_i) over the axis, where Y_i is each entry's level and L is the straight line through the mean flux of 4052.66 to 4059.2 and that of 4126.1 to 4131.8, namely 16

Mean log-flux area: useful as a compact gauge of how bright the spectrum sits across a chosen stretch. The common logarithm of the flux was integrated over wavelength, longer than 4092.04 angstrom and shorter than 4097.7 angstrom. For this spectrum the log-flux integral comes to 7.25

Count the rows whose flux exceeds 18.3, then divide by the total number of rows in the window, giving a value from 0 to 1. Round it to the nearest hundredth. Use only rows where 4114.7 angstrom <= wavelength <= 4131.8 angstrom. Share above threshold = 0.44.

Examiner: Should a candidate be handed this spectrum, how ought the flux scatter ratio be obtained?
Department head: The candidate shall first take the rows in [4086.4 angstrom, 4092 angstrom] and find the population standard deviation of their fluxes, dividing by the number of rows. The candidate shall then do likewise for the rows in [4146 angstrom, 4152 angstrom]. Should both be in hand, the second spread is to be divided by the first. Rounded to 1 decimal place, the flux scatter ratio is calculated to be 1.7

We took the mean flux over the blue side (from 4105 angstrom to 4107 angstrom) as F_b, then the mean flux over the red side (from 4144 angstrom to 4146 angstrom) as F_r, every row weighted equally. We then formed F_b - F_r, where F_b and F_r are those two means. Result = 2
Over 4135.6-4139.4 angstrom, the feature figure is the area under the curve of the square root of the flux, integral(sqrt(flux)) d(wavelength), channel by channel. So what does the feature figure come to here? 16.4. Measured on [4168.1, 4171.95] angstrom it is 16.6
